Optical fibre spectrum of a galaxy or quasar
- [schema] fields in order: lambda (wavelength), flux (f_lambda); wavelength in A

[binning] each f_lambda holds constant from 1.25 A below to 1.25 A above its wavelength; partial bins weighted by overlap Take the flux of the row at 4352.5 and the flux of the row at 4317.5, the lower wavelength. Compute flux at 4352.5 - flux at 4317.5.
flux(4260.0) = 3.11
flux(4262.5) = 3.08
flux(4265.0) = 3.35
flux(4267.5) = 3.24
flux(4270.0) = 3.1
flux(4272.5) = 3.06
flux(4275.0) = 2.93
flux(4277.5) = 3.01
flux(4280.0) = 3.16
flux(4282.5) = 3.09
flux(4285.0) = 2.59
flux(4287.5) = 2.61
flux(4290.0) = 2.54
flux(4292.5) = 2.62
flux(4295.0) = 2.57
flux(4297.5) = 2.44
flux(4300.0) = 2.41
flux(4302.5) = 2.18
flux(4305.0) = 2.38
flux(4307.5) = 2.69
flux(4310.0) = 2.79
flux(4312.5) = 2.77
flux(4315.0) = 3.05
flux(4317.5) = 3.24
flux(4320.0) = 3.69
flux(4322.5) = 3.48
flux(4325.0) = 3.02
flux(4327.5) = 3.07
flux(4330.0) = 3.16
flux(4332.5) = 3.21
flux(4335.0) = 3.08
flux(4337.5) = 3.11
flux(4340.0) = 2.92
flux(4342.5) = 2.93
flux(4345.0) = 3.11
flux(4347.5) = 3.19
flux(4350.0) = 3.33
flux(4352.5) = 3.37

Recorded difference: 0.1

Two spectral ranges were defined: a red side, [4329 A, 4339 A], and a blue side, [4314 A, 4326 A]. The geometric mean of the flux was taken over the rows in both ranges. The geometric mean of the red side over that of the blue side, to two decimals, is 0.96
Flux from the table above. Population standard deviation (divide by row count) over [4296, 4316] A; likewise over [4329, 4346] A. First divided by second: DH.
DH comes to 2.59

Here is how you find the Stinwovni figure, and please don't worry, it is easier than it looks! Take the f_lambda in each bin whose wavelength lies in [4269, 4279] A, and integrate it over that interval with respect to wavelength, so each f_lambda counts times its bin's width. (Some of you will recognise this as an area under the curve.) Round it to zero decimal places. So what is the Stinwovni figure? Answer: 30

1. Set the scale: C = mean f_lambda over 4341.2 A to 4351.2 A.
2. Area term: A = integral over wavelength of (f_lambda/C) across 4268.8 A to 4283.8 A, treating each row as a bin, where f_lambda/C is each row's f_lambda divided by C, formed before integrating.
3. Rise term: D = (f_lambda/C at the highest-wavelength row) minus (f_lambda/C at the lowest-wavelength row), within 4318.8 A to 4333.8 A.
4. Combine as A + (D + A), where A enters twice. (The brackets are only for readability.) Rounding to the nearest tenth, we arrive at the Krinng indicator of 29.1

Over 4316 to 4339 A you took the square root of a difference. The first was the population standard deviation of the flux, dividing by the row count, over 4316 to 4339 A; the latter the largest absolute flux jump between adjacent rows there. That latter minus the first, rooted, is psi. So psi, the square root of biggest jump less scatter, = 0.50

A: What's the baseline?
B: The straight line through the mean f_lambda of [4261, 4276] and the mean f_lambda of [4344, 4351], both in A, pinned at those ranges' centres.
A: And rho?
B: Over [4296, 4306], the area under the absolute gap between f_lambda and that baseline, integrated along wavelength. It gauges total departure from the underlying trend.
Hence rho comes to 8.1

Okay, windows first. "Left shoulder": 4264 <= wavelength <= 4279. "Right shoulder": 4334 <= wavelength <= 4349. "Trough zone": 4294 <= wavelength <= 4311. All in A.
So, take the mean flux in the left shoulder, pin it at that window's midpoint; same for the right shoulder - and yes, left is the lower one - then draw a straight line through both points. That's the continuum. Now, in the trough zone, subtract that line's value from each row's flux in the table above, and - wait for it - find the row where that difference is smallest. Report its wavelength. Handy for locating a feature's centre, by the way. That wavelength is 4302.5 A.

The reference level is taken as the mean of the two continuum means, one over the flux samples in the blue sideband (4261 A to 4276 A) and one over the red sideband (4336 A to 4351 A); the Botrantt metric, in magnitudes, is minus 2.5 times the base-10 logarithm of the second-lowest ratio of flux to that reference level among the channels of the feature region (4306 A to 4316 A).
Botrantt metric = 0.13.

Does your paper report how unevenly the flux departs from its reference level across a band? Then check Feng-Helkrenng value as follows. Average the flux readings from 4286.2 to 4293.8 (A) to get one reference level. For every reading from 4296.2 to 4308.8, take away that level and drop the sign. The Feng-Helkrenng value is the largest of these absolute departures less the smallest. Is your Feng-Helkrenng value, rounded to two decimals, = 0.31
